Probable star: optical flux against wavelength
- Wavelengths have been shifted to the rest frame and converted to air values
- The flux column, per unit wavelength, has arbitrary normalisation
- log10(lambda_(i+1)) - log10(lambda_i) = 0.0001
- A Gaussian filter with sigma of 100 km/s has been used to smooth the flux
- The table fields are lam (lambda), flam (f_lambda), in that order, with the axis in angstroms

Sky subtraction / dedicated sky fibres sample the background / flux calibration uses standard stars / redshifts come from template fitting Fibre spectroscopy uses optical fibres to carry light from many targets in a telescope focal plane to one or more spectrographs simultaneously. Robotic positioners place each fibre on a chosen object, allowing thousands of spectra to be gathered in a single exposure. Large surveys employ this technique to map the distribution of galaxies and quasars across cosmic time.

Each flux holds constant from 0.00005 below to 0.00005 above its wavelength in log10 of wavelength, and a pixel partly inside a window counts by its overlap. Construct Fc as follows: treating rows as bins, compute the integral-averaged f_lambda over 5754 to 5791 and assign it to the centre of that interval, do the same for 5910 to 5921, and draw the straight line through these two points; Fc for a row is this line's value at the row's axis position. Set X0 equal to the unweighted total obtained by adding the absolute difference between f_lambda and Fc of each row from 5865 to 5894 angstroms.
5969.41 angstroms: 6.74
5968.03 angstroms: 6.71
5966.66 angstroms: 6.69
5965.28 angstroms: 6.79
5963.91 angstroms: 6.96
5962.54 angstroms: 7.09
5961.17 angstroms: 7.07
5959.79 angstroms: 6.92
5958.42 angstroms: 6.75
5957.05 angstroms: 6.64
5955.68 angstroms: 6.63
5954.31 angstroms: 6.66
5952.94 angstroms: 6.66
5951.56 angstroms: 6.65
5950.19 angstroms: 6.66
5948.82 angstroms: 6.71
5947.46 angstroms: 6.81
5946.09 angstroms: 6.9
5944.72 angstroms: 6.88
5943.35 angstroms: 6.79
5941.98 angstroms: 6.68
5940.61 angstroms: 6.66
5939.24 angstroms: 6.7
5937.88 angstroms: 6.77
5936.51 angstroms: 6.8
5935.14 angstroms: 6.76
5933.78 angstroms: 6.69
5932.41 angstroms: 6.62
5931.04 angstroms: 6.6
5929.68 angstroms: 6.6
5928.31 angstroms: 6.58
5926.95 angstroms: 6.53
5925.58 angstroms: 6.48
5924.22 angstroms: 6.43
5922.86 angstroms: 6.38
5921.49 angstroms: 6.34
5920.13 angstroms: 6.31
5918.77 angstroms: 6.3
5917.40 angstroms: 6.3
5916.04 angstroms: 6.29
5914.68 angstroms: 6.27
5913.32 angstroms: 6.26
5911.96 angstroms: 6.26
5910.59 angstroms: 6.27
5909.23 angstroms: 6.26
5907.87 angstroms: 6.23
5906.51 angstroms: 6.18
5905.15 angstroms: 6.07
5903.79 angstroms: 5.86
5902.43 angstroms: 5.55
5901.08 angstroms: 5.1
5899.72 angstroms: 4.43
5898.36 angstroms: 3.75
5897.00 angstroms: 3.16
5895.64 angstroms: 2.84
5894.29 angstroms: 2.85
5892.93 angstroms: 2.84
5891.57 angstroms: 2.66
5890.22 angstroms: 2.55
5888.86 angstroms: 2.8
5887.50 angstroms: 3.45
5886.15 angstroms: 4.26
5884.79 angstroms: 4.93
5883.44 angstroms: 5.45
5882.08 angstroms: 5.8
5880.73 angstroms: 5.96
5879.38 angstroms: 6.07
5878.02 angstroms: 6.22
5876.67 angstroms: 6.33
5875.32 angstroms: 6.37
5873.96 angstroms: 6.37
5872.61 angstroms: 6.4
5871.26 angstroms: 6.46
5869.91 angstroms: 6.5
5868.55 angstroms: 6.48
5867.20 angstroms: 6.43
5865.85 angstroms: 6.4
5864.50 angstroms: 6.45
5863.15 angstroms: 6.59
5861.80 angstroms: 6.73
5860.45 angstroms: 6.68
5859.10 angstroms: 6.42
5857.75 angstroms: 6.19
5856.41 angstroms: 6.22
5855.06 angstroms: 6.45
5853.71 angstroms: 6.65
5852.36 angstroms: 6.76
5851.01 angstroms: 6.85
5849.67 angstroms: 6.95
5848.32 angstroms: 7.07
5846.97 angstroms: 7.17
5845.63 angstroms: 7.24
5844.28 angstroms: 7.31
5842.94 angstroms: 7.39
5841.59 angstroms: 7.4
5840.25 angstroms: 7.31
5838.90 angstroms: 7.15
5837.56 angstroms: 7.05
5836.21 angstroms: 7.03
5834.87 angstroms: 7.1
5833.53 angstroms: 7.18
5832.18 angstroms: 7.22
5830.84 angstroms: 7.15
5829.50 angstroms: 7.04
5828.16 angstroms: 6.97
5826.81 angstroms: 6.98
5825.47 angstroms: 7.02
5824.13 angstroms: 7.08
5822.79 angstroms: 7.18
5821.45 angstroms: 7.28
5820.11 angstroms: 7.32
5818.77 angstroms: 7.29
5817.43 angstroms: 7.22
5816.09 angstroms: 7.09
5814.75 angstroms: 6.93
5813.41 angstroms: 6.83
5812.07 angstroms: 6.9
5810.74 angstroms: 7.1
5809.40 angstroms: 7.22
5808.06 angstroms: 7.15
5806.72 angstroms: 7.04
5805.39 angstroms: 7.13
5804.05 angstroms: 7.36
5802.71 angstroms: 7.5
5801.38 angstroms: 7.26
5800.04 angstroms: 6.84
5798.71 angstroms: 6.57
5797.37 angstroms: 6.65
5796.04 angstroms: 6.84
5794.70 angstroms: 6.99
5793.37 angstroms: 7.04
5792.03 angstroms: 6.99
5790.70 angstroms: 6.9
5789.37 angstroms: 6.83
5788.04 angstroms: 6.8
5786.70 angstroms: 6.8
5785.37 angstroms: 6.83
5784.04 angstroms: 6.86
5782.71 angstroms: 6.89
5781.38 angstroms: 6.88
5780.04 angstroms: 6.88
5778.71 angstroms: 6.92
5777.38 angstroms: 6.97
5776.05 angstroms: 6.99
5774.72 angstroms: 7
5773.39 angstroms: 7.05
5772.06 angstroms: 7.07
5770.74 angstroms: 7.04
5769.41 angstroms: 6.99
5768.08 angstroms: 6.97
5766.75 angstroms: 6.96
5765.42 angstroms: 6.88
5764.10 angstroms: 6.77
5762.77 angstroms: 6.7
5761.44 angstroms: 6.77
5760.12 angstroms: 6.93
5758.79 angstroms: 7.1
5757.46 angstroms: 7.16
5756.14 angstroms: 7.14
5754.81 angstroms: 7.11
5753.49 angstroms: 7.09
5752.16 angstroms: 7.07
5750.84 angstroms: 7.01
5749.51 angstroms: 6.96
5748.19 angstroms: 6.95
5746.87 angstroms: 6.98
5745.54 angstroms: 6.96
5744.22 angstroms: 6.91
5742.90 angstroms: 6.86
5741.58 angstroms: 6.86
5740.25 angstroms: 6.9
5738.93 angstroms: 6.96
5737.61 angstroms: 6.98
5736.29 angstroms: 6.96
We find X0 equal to 24.7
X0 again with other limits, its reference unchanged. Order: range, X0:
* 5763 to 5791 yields 1.2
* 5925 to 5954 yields 10.9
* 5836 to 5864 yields 8.2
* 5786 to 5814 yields 4.9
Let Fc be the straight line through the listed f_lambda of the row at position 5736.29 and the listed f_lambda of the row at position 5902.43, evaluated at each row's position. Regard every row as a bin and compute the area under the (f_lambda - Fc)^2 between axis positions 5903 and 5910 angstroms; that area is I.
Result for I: 3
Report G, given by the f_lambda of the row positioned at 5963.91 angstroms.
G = 6.96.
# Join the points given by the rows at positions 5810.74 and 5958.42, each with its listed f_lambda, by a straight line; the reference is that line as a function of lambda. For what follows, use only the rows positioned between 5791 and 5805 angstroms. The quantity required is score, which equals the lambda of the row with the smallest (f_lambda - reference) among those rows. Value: 5798.71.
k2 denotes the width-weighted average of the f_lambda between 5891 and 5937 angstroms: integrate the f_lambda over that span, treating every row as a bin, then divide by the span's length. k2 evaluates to 5.7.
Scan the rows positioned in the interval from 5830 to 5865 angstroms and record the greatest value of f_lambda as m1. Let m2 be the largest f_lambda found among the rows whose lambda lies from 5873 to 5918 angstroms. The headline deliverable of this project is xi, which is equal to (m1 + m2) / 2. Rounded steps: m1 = 7.4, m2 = 6.37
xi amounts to 6.9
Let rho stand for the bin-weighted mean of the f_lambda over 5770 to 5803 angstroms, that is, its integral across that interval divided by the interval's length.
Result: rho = 6.9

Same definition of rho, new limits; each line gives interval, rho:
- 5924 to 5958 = 6.7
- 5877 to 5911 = 4.7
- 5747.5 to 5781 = 7.0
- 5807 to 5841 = 7.1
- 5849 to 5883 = 6.4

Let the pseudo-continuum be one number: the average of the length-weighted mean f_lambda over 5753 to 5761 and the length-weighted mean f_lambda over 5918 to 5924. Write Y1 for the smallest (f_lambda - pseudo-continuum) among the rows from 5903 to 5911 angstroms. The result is -0.8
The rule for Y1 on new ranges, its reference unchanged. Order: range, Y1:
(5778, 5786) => 0.1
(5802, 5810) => 0.3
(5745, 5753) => 0.2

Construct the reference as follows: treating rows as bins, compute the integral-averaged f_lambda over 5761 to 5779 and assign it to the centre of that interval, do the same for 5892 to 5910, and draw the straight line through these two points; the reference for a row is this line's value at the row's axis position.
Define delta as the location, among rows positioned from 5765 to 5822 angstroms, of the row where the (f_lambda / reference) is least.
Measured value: 5765.42 angstroms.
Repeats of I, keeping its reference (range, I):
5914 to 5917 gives 2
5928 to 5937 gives 17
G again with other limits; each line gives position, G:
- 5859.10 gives 6.42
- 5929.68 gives 6.6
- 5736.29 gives 6.96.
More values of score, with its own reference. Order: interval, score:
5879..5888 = 5887.50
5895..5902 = 5895.64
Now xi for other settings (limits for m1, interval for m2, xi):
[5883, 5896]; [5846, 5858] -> 6.3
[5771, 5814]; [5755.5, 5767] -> 7.3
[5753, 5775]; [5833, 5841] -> 7.2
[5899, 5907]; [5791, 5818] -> 6.8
